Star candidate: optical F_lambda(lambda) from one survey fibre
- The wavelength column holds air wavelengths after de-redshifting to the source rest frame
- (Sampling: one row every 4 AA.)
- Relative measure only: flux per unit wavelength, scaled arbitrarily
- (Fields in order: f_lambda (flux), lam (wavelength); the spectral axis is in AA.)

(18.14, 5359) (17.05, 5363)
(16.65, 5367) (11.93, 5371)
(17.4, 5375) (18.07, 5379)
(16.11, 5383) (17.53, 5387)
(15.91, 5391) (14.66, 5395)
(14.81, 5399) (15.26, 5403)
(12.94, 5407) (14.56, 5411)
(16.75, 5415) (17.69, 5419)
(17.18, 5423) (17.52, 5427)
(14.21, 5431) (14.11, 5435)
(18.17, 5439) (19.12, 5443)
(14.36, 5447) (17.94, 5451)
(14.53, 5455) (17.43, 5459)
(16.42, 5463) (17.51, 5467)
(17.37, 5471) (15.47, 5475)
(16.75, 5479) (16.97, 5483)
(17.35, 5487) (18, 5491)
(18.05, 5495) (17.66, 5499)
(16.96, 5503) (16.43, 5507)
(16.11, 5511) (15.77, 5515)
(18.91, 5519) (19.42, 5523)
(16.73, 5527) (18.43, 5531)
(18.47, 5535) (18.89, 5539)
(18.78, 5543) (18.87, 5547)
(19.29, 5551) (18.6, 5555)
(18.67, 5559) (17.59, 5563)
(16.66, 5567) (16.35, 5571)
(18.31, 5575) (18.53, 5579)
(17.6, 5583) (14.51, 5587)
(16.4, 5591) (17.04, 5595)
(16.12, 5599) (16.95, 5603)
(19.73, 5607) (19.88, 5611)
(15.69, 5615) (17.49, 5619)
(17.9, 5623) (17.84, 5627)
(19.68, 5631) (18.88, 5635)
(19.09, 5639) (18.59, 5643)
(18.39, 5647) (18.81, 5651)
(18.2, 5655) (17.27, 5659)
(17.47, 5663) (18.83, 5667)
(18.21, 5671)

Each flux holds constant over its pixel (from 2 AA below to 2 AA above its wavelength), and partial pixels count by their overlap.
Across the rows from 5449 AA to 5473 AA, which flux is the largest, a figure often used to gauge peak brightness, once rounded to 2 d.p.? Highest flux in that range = 17.94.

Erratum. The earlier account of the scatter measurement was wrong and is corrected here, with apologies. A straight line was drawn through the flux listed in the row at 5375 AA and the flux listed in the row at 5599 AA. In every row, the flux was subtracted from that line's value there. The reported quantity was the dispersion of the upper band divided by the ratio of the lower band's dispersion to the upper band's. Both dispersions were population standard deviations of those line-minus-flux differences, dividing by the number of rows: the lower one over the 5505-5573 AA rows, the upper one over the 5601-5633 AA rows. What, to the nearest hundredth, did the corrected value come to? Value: 1.62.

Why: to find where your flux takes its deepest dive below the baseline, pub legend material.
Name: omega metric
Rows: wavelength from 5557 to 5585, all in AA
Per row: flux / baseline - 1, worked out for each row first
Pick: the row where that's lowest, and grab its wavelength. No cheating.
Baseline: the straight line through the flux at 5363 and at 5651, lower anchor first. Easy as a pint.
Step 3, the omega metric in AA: 5571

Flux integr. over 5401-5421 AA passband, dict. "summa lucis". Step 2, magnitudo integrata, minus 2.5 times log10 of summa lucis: -6.22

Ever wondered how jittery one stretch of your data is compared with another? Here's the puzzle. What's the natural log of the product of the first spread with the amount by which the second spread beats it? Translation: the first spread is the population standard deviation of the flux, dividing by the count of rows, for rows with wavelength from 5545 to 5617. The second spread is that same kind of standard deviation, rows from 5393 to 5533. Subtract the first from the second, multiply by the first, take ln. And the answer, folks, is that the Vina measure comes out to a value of -1.6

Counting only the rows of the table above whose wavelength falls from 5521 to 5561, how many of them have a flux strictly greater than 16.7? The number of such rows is 10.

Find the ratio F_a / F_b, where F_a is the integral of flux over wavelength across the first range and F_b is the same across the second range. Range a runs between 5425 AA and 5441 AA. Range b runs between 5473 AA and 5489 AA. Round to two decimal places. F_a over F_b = 0.96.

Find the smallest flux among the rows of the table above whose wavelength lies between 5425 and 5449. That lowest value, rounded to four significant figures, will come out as 14.11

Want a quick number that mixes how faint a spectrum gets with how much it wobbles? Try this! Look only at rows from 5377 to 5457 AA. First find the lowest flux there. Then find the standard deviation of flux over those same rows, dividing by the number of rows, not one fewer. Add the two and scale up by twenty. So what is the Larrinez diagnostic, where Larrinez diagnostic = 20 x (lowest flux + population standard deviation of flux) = 293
